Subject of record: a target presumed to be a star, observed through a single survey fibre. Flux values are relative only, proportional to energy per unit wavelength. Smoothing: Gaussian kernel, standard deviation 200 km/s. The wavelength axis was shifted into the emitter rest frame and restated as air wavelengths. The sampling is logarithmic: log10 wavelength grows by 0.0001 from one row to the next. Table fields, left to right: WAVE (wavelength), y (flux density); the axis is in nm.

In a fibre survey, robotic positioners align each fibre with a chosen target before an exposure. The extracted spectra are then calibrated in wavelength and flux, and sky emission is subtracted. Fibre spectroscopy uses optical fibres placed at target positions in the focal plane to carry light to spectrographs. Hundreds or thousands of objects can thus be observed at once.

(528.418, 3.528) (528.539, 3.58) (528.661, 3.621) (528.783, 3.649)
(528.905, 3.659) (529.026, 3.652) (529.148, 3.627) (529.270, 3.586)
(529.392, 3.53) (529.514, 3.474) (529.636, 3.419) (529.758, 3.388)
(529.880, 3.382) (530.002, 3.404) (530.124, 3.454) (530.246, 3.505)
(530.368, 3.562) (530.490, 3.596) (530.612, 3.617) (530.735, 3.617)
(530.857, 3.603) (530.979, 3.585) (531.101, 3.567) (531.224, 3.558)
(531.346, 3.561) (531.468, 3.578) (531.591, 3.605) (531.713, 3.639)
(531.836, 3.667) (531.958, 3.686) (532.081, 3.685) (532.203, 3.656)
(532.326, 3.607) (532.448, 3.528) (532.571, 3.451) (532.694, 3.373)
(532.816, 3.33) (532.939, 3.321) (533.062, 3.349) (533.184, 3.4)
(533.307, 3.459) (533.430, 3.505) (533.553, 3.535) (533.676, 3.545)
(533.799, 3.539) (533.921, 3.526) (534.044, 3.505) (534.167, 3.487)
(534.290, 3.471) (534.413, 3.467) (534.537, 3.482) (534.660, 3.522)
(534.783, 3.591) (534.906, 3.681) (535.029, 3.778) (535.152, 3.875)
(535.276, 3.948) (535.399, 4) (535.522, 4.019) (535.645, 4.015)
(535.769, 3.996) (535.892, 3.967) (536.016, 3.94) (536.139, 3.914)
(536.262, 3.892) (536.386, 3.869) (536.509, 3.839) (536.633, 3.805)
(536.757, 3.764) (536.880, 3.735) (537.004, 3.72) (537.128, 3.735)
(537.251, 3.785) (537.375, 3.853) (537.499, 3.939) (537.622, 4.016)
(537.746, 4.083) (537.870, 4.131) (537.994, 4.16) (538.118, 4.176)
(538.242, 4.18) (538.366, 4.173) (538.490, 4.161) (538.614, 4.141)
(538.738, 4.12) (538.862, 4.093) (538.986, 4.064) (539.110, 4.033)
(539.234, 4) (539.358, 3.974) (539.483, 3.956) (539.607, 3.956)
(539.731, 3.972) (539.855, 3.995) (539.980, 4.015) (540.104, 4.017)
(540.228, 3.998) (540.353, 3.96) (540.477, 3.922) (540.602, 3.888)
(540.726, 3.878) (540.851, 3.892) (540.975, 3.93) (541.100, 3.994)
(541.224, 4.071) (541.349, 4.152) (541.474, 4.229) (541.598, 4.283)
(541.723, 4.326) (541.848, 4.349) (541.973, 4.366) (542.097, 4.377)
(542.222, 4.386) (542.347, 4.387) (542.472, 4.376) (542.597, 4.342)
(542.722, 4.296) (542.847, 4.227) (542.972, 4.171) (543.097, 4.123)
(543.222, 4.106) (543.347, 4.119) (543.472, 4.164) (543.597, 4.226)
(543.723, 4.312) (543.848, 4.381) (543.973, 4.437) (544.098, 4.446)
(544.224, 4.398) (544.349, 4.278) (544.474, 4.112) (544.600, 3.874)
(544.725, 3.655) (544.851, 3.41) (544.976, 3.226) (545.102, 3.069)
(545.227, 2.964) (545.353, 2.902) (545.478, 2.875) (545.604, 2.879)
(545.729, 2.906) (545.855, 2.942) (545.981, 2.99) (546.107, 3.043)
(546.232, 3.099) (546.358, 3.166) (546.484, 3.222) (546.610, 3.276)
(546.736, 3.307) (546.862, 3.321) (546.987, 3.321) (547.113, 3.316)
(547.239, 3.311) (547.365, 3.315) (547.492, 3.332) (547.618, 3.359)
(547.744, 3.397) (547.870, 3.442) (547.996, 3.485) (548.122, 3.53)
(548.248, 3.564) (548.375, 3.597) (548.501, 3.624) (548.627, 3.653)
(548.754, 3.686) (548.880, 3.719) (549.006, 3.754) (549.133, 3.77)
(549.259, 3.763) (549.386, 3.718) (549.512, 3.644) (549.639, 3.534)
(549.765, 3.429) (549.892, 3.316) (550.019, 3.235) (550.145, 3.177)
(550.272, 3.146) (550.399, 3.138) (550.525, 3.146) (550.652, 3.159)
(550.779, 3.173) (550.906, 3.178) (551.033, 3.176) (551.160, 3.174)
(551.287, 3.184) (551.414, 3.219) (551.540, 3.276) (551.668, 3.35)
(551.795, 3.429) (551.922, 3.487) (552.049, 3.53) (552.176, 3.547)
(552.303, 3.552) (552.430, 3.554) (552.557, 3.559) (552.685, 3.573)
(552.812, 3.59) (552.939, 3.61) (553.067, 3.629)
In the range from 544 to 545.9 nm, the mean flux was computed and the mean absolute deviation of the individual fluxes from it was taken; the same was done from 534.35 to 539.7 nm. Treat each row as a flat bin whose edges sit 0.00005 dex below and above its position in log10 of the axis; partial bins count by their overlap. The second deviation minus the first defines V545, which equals -0.38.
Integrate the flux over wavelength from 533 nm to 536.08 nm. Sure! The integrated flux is 11.3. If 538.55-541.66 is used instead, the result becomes 12.5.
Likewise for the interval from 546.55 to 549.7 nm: 11.1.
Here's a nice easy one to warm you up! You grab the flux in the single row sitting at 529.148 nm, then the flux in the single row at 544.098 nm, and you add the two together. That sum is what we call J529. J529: 8.1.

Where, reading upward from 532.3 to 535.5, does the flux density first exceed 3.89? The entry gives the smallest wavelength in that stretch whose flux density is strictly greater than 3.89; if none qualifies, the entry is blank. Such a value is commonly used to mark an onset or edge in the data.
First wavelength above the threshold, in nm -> 535.276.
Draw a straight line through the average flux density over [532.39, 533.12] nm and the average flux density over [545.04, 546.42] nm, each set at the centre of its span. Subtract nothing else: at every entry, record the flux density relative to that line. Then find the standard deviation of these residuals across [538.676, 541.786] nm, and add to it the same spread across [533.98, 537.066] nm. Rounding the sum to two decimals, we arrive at 0.34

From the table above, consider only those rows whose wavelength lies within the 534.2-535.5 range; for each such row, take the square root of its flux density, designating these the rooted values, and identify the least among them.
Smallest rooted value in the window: 1.86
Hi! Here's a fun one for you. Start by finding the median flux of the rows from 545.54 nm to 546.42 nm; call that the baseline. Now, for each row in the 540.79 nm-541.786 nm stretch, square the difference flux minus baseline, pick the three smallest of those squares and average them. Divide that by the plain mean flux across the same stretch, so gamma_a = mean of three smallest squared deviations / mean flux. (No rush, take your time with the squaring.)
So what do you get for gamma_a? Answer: 0.22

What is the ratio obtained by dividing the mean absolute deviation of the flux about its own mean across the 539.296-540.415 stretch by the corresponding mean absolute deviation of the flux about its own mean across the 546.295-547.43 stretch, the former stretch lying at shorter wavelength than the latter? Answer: 0.5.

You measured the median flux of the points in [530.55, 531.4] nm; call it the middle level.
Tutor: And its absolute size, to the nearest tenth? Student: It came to 3.6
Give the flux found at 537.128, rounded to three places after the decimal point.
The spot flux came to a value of 3.735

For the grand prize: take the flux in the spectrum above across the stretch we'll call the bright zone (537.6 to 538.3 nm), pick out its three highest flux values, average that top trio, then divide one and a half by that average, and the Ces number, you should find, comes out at 0.36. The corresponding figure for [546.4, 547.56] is 0.45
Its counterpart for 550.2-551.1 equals 0.47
